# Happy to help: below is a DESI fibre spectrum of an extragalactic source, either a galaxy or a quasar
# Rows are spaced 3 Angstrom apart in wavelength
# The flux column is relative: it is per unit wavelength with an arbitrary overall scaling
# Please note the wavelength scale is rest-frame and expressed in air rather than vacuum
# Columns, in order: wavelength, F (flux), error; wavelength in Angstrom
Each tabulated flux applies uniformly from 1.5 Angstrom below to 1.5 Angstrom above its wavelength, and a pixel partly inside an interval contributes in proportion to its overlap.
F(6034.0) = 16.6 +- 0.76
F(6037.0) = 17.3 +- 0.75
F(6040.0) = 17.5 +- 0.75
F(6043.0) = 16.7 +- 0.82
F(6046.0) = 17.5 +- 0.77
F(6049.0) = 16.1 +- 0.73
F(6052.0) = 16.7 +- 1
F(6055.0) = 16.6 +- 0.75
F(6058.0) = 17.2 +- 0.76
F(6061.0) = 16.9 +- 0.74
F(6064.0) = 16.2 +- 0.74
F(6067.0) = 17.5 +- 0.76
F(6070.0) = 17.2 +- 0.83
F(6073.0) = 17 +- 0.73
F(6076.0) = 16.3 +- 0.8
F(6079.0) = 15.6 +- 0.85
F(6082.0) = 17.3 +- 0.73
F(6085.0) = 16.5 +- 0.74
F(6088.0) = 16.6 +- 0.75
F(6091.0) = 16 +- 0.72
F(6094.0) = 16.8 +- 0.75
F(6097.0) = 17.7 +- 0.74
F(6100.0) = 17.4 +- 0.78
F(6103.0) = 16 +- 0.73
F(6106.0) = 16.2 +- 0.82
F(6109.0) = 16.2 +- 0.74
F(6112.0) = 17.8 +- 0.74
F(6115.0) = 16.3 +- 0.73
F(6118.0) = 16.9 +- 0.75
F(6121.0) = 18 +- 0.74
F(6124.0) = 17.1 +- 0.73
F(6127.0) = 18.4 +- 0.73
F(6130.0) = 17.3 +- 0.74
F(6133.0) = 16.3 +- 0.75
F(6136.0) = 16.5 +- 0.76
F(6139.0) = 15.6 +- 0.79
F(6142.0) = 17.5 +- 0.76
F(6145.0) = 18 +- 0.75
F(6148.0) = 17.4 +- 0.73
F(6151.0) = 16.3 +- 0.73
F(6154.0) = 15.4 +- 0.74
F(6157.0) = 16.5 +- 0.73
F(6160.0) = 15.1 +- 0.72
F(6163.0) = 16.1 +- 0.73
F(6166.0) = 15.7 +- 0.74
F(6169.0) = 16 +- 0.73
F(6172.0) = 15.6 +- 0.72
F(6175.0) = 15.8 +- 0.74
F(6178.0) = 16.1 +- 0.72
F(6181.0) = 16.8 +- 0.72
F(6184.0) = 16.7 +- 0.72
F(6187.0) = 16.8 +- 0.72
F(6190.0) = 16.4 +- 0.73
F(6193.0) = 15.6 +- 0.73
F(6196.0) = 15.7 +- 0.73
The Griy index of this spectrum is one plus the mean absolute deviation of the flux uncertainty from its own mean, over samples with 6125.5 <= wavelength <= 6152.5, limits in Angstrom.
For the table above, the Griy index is 1.01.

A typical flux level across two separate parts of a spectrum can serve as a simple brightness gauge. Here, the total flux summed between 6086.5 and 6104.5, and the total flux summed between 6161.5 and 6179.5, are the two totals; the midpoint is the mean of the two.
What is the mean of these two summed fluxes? 97.9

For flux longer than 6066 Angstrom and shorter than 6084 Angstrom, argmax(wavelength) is 6067.0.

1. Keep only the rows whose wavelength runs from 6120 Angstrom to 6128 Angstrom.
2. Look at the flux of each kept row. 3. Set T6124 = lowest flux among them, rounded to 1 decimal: 17.1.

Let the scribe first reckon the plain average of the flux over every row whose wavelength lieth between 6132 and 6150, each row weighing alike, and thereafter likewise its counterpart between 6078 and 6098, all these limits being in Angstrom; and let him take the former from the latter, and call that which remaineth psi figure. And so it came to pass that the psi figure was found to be -0.24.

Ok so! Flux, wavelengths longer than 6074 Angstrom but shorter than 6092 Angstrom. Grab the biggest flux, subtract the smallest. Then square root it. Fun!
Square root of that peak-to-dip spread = 1.3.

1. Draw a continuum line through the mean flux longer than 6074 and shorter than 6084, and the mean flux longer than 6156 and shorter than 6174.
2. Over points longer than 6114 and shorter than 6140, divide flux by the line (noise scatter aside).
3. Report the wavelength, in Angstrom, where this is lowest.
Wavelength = 6139.0 Angstrom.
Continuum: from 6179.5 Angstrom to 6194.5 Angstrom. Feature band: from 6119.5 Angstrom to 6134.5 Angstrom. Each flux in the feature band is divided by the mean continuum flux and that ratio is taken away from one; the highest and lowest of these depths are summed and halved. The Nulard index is -0.054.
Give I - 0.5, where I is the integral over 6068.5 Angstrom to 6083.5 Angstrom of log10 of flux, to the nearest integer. 18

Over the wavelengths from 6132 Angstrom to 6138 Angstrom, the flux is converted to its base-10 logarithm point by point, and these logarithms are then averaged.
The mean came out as 1.21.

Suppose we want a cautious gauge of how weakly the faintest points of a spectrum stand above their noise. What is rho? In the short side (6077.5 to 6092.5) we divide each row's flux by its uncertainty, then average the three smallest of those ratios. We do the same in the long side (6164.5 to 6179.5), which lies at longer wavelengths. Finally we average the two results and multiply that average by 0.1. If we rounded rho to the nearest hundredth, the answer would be 2.12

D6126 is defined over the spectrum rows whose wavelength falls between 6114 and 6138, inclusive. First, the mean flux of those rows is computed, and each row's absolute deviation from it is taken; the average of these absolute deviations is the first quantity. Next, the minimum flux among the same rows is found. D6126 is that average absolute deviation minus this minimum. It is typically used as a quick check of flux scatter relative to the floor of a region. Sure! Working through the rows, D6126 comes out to -15.7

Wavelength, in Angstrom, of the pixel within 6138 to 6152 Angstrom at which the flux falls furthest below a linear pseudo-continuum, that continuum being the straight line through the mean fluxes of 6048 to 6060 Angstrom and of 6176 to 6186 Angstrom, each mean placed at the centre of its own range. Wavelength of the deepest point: 6139.0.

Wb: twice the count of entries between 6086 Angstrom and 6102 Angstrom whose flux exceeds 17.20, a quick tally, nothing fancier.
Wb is 4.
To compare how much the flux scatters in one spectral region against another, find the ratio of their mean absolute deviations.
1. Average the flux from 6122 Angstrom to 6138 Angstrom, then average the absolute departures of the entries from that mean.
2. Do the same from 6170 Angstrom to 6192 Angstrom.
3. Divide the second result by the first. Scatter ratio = 0.7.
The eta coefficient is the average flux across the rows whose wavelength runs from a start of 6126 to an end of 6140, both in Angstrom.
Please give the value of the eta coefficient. 16.8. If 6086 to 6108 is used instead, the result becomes 16.7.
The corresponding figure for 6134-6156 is 16.7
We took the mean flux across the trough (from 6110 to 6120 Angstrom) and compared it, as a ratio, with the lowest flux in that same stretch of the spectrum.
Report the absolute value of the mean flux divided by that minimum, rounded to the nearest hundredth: 1.04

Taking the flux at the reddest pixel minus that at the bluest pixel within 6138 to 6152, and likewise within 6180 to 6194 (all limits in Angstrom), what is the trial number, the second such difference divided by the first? -2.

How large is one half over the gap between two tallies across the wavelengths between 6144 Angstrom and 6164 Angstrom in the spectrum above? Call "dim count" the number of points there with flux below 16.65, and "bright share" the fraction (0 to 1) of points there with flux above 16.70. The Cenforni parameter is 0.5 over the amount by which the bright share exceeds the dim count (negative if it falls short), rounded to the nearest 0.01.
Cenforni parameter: -0.11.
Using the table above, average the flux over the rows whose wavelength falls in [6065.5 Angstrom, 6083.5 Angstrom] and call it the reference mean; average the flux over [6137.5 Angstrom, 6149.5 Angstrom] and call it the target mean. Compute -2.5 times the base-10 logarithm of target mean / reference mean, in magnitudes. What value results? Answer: -0.020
